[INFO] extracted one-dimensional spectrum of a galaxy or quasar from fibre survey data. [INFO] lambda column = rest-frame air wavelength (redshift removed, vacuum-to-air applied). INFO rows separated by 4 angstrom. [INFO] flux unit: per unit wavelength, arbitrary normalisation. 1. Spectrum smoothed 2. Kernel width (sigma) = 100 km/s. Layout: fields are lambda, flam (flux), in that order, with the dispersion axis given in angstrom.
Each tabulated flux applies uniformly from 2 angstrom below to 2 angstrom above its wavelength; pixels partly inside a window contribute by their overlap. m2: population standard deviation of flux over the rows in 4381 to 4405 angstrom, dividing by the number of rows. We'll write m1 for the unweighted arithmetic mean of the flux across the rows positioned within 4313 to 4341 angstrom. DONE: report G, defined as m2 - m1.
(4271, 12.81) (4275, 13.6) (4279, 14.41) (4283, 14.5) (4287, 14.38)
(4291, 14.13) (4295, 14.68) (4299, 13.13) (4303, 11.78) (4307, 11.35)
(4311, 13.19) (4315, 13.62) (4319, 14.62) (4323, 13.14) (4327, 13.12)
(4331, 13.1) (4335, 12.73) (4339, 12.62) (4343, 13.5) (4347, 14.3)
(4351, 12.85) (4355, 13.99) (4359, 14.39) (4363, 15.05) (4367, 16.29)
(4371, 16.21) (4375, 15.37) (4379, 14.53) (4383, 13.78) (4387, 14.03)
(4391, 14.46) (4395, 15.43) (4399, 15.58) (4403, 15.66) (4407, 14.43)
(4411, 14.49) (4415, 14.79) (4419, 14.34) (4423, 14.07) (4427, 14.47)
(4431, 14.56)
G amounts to -12.5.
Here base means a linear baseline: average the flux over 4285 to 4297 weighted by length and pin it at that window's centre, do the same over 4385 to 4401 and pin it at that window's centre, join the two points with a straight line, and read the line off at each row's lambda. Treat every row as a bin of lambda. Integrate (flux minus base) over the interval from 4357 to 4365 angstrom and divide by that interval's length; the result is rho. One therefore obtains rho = 0.0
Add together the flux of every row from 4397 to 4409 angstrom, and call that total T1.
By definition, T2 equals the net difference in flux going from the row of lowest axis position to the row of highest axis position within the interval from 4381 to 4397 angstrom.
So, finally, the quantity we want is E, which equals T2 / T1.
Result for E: 0.036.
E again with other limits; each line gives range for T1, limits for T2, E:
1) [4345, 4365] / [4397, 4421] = -0.018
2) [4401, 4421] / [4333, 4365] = 0.031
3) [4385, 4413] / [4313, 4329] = -0.005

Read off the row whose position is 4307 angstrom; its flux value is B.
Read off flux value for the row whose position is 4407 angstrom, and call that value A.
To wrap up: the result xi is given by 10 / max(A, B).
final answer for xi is 0.693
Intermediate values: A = 14.43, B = 11.35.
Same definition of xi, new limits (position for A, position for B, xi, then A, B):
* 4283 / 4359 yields 0.690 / 14.5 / 14.39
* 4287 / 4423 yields 0.695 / 14.38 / 14.07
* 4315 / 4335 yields 0.734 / 13.62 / 12.73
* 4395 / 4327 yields 0.648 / 15.43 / 13.12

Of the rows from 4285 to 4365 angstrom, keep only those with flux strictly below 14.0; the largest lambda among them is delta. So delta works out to 4355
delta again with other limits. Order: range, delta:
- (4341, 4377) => 4355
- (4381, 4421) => 4383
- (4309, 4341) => 4339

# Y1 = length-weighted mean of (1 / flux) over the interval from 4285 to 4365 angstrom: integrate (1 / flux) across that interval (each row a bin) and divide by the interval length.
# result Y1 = 0.075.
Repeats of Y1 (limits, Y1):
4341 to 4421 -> 0.068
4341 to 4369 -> 0.070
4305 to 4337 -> 0.077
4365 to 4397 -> 0.067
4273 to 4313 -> 0.075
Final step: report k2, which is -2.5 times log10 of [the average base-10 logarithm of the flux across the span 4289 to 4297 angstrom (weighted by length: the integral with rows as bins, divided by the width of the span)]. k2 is -0.160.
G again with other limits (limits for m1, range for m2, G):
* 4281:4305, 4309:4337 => -13.2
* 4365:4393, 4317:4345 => -14.3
